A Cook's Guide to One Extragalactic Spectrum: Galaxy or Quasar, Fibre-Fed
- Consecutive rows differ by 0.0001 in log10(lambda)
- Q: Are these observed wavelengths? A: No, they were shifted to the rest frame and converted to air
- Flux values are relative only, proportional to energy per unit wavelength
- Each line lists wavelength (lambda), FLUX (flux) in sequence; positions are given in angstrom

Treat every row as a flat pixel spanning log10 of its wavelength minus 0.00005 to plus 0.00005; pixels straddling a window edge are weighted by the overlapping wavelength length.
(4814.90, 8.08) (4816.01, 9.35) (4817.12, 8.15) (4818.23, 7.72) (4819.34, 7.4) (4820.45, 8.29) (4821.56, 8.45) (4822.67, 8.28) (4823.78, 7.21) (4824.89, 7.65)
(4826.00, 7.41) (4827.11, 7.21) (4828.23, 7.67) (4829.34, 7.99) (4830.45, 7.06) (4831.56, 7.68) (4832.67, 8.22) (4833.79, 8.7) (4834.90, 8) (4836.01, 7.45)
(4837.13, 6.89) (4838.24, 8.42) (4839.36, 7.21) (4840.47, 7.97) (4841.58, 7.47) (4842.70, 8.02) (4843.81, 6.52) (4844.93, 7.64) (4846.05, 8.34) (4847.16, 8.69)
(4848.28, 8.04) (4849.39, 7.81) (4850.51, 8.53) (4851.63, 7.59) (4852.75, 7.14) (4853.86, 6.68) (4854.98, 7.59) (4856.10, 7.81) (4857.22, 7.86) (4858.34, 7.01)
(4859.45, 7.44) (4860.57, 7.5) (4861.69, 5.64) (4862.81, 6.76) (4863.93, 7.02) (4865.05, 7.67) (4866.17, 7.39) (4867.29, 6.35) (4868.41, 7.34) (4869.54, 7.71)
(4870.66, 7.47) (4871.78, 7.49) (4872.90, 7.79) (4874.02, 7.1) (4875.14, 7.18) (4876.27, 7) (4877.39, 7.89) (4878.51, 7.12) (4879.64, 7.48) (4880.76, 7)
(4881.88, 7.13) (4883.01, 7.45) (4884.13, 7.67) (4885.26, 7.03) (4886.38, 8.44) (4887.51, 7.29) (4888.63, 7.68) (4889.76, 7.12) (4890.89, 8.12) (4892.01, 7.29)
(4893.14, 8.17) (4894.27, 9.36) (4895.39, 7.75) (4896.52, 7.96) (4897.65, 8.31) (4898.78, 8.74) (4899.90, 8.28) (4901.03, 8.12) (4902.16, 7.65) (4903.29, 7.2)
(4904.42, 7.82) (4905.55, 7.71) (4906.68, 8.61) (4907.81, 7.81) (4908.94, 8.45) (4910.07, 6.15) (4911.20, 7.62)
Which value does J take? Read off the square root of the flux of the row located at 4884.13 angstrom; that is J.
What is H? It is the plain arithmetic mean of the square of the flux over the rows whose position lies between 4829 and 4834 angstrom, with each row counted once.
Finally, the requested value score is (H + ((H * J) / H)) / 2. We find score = 33.0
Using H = 63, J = 2.77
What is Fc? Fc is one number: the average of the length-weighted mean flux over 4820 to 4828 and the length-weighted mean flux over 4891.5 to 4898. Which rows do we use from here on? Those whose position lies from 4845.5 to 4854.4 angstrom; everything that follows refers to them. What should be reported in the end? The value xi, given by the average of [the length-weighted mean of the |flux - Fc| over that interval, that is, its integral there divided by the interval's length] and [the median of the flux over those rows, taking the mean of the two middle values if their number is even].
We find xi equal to 4.24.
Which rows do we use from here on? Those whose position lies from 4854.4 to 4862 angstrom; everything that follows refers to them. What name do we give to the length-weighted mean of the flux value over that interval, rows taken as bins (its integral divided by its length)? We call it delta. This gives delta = 7.32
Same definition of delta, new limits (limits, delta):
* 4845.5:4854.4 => 7.86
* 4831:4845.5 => 7.71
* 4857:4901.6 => 7.53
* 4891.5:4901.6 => 8.22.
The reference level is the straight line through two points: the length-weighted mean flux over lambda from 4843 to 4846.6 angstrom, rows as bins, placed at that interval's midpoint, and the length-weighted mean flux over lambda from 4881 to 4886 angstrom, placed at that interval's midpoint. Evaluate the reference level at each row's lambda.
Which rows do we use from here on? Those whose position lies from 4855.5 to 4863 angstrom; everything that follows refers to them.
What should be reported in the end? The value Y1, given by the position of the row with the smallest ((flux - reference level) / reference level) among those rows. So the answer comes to 4861.69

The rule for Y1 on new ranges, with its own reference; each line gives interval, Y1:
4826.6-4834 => 4830.45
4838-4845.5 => 4843.81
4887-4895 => 4889.76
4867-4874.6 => 4867.29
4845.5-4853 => 4852.75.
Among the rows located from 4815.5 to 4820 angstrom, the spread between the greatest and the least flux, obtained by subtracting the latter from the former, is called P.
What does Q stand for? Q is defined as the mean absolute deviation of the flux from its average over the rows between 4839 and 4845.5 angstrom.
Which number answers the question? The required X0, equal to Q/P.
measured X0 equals 0.2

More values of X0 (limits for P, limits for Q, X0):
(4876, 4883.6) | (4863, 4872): 0.3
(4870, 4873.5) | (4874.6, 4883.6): 0.8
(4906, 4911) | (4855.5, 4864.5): 0.2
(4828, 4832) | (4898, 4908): 0.4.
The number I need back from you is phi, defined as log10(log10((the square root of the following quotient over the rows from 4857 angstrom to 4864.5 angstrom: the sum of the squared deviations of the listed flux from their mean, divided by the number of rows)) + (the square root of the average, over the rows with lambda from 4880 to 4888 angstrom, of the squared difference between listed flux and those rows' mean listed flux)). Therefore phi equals -0.54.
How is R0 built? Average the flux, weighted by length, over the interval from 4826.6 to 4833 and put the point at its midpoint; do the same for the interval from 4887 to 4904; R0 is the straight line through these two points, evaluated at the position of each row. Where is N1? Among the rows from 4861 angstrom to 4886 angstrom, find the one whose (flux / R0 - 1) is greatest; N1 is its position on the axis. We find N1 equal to 4877.39 angstrom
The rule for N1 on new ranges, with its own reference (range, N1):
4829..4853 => 4833.79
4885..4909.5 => 4894.27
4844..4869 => 4847.16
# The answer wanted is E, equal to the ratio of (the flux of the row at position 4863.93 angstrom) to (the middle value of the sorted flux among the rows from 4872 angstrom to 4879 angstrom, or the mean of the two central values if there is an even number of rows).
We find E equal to 0.98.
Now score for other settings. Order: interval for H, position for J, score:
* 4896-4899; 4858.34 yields 36.1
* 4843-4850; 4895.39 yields 32.4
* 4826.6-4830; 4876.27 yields 30.4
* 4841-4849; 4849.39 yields 32.2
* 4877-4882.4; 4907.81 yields 28.3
